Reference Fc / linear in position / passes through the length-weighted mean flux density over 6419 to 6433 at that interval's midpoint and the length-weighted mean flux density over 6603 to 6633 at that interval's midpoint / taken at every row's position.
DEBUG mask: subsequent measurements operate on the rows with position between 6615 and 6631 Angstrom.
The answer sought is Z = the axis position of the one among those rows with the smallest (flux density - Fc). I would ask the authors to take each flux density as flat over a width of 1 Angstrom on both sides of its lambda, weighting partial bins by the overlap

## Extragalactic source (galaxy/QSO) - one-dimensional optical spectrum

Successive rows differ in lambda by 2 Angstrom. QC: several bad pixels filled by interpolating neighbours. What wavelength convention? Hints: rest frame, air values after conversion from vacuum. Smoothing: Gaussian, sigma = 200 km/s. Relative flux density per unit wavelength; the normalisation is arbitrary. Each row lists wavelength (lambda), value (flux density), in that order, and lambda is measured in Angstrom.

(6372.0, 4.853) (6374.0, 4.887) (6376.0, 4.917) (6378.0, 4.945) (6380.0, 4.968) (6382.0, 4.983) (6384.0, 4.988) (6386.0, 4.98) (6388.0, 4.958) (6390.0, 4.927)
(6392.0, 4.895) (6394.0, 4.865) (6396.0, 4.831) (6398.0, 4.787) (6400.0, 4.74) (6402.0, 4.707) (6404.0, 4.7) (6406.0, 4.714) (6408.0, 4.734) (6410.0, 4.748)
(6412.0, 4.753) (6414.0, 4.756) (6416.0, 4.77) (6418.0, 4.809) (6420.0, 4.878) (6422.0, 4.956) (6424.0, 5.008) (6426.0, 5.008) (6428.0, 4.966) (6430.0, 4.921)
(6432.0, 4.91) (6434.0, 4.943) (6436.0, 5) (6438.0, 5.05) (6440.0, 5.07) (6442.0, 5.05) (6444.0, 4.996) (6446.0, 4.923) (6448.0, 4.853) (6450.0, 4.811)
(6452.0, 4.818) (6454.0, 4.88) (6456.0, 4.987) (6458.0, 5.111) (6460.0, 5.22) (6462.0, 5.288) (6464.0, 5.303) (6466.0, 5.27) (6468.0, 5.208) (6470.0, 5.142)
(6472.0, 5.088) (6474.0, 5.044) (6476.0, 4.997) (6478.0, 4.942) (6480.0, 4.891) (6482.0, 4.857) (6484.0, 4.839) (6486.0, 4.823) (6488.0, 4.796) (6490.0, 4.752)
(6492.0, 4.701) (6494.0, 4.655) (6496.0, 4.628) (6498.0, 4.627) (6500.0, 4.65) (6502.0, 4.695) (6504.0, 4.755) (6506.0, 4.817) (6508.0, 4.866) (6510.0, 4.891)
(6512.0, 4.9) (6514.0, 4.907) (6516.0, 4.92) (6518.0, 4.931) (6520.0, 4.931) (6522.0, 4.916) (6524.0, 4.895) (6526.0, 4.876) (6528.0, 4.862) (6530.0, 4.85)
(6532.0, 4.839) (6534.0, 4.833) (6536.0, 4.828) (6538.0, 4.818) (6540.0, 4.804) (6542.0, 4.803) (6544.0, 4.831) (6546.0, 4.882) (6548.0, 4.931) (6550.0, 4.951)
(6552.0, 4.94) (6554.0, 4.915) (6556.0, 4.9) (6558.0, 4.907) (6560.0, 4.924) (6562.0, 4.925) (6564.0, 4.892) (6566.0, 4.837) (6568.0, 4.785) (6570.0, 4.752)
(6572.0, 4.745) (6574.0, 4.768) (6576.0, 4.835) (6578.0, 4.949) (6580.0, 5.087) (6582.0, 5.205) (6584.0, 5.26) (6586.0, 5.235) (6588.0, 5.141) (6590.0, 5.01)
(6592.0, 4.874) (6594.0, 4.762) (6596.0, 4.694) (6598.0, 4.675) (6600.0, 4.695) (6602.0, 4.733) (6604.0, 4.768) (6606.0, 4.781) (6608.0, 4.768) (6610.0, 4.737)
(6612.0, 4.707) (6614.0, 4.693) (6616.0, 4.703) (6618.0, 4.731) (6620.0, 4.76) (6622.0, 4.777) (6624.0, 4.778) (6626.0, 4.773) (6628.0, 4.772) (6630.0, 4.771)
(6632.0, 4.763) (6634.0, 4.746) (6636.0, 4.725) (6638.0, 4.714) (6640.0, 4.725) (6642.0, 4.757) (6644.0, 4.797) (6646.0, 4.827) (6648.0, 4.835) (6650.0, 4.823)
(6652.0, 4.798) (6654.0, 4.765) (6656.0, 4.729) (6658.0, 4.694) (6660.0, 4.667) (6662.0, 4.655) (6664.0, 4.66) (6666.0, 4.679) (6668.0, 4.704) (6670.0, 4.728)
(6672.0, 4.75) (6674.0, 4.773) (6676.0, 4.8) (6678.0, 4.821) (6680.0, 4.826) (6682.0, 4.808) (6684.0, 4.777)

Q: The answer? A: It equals 6616.0 Angstrom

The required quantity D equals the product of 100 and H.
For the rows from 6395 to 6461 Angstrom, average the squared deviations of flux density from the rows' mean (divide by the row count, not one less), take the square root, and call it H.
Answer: 13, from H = 0.131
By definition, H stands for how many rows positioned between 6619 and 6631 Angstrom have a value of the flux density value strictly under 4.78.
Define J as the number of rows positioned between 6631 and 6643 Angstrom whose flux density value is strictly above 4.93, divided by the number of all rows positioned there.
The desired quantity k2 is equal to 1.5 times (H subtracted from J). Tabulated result -9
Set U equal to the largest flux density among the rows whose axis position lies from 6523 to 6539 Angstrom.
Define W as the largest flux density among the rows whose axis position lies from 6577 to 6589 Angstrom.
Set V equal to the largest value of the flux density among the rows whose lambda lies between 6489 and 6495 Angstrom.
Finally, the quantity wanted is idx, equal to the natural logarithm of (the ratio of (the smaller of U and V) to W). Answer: -0.10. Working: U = 4.895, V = 4.752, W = 5.26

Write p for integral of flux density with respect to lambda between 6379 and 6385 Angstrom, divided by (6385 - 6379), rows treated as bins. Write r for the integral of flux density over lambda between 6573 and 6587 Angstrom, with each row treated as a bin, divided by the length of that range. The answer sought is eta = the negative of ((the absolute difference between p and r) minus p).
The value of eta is 4.91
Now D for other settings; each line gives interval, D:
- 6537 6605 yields 15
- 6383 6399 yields 7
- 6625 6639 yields 2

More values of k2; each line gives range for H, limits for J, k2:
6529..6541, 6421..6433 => 1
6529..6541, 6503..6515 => 0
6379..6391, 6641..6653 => 0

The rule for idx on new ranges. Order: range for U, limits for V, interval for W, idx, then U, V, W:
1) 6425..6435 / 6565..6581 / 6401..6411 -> 0.05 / 5.008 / 5.087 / 4.748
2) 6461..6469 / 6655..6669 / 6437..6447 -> -0.07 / 5.303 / 4.729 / 5.07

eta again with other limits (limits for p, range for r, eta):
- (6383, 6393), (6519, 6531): 4.89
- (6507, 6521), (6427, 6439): 4.85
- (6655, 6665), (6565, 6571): 4.57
